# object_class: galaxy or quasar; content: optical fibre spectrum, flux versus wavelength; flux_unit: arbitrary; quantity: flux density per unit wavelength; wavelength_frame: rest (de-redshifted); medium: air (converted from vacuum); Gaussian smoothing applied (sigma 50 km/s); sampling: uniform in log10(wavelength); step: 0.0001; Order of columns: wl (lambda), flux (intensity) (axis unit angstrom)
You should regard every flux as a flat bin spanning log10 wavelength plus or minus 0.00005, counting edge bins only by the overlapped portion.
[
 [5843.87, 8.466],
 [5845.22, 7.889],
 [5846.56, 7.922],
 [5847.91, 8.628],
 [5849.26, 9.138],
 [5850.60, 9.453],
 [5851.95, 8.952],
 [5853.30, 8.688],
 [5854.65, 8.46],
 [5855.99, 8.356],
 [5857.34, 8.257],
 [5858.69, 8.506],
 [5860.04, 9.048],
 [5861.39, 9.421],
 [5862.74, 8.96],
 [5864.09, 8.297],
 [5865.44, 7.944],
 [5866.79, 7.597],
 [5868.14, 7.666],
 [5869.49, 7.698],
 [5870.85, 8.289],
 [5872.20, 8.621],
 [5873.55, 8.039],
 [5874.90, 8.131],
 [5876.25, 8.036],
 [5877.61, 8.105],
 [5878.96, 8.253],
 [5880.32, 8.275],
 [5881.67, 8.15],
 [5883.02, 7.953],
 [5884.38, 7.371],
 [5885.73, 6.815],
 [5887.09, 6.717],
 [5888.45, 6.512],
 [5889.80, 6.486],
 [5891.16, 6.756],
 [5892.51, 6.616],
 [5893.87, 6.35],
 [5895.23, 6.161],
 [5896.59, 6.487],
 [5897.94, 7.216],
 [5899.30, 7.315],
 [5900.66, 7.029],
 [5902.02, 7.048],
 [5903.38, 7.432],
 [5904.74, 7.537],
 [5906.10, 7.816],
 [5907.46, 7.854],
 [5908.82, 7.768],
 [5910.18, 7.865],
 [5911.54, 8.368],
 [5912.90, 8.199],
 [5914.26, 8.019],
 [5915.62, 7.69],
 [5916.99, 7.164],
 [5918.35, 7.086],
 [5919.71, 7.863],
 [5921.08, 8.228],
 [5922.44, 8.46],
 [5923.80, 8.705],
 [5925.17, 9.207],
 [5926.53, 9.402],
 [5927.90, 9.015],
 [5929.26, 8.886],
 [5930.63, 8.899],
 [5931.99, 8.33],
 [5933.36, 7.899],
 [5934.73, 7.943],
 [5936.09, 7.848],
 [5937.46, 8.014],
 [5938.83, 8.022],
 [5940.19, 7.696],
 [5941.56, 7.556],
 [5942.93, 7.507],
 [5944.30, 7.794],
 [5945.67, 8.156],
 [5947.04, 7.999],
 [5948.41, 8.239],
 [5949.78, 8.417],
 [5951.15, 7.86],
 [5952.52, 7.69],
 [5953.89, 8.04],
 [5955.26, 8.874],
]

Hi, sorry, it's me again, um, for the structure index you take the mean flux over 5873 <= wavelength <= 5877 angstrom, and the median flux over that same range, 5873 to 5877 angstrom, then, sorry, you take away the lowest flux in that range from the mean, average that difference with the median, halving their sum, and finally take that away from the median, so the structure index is 4.00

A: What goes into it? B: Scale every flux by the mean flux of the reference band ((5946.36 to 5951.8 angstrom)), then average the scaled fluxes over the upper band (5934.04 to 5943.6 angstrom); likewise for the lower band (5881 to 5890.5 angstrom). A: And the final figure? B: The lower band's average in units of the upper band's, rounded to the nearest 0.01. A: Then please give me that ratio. 0.92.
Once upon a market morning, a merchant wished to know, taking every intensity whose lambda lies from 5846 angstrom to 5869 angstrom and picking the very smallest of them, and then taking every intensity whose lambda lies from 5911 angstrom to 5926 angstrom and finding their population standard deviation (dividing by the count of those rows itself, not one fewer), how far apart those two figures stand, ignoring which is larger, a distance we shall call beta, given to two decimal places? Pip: 7.00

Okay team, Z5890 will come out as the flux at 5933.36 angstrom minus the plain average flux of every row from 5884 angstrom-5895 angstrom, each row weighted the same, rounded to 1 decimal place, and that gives 1.2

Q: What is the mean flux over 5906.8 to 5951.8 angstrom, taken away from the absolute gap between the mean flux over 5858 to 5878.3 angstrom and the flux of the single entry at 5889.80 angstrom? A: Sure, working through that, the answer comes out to -6.3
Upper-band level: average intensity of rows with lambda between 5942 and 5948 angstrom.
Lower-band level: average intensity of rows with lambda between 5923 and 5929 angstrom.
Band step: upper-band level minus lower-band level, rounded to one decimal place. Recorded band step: -1.2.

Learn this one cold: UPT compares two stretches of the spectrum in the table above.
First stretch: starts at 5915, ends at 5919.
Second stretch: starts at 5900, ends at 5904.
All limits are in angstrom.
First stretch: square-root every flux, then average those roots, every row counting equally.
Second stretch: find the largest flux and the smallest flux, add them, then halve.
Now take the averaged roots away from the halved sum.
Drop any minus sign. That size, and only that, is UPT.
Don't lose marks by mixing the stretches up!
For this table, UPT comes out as 4.5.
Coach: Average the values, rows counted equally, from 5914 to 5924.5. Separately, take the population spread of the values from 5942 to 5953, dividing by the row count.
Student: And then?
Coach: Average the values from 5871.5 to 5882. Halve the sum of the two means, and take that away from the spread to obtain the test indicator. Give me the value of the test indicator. -7.8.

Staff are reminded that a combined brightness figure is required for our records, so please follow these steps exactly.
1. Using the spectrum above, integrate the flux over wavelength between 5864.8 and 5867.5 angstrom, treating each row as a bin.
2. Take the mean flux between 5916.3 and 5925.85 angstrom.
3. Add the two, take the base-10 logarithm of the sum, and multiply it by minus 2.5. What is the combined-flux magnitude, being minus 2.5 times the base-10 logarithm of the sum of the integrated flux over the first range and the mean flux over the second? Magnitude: -3.66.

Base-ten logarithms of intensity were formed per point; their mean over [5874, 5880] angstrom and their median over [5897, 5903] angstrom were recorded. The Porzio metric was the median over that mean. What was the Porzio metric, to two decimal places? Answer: 0.94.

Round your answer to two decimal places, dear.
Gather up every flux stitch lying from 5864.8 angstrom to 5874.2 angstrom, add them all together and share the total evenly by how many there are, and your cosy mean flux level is 7.98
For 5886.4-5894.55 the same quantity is 6.57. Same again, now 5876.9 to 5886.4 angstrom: 7.85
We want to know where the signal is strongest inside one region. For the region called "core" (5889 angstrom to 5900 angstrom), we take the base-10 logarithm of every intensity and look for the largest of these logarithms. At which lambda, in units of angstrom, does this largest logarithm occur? 5899.30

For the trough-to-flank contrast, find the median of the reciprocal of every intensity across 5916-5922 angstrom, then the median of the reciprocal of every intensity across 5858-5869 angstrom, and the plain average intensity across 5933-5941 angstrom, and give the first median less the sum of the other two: -7.89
